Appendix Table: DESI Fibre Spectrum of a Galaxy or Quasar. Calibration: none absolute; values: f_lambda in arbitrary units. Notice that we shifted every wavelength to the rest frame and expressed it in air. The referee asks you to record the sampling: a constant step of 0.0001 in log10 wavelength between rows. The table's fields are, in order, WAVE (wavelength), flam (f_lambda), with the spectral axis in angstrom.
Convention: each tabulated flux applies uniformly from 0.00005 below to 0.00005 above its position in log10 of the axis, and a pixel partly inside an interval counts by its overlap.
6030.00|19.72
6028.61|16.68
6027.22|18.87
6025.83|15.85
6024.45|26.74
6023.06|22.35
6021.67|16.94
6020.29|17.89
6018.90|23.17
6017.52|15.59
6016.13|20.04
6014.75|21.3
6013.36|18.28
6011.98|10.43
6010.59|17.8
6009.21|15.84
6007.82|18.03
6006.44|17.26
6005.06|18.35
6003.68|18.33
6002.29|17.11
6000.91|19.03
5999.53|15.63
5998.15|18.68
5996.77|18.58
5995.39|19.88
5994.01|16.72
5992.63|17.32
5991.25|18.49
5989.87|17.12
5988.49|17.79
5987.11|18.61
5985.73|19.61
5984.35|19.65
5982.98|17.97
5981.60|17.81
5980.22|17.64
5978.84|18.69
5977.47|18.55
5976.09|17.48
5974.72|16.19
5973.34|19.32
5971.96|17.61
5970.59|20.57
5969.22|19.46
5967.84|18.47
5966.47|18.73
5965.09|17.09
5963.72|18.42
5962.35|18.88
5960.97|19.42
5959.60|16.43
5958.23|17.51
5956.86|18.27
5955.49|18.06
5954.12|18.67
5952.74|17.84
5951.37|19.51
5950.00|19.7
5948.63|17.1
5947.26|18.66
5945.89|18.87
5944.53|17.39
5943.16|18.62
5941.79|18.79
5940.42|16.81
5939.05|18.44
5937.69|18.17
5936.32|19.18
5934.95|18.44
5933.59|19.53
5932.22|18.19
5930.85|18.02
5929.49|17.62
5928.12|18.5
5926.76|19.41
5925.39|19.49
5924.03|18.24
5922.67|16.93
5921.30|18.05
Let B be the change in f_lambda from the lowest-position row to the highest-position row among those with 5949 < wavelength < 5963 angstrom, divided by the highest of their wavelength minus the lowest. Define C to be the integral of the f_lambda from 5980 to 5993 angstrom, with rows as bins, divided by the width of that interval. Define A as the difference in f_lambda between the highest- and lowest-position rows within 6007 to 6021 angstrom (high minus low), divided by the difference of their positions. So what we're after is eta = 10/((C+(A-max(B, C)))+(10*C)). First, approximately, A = -0.011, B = -0.07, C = 18.2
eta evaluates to 0.0548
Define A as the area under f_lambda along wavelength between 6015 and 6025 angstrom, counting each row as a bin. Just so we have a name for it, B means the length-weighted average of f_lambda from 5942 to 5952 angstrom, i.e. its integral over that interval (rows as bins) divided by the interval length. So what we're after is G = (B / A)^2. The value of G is 0.0083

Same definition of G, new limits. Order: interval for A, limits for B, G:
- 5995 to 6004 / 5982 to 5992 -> 0.0128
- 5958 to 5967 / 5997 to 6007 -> 0.0120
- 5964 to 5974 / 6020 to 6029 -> 0.0108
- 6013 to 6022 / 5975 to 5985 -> 0.0111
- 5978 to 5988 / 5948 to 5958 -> 0.0098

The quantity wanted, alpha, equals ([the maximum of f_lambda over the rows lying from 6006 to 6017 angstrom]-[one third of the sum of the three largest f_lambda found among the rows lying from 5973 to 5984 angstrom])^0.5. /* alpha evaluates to 1.6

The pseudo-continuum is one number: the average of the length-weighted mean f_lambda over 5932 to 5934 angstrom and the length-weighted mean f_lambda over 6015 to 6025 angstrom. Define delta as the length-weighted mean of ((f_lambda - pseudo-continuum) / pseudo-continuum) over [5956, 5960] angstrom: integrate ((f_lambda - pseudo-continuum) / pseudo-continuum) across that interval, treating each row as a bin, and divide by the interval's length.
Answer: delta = -0.11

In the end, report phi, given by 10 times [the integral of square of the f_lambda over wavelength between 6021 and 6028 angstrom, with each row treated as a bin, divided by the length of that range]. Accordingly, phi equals 4203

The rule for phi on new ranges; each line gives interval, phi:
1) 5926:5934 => 3431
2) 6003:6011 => 3105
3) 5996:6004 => 3216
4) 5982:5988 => 3565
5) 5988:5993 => 3134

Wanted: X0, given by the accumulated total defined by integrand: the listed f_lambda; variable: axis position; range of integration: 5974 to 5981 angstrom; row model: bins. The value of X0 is 124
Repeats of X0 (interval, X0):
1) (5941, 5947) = 110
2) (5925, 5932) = 130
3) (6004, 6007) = 54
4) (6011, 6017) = 105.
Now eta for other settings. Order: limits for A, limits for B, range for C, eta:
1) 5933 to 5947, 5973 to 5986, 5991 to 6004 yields 0.0557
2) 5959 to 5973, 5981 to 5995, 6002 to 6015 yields 0.0583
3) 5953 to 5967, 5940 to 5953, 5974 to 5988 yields 0.0549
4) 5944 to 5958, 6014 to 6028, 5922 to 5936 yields 0.0541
